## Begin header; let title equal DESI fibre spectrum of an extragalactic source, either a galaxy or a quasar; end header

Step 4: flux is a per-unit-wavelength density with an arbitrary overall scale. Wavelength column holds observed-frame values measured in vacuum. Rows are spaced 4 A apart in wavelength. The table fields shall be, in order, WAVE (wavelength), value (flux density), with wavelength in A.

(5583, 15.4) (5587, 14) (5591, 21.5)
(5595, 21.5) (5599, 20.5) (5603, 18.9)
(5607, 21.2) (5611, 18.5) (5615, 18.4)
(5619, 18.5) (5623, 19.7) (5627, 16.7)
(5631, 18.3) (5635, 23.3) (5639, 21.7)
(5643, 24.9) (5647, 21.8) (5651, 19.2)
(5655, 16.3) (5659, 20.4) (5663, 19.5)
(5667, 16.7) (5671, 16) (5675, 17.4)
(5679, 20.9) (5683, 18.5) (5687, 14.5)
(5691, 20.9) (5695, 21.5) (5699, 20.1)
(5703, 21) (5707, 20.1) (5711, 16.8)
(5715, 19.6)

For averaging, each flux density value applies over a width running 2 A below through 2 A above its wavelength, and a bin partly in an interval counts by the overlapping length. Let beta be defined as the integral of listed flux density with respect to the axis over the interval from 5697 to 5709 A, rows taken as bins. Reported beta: 245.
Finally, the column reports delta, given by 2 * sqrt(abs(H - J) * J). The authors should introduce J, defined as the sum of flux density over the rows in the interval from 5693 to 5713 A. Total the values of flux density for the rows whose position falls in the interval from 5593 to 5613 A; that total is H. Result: 21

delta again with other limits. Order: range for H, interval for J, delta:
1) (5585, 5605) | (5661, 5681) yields 46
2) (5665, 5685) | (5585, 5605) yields 52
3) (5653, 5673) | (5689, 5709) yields 78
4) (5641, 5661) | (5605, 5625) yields 49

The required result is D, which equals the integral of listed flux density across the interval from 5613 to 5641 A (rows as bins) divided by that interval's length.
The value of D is 19.5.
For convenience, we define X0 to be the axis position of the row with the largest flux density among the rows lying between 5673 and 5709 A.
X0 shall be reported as 5695 A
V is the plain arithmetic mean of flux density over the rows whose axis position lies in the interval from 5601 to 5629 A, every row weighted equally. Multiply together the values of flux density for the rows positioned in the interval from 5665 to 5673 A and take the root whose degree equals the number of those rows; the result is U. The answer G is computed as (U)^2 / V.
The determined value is 14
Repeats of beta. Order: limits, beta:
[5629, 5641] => 253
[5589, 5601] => 254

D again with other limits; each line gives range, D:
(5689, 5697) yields 21.2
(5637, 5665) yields 20.5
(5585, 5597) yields 19.0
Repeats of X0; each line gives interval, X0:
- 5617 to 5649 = 5643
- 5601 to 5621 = 5607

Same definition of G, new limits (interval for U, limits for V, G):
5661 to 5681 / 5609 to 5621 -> 18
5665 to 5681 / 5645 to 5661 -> 16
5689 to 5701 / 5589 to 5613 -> 21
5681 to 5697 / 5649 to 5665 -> 18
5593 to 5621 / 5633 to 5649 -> 17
